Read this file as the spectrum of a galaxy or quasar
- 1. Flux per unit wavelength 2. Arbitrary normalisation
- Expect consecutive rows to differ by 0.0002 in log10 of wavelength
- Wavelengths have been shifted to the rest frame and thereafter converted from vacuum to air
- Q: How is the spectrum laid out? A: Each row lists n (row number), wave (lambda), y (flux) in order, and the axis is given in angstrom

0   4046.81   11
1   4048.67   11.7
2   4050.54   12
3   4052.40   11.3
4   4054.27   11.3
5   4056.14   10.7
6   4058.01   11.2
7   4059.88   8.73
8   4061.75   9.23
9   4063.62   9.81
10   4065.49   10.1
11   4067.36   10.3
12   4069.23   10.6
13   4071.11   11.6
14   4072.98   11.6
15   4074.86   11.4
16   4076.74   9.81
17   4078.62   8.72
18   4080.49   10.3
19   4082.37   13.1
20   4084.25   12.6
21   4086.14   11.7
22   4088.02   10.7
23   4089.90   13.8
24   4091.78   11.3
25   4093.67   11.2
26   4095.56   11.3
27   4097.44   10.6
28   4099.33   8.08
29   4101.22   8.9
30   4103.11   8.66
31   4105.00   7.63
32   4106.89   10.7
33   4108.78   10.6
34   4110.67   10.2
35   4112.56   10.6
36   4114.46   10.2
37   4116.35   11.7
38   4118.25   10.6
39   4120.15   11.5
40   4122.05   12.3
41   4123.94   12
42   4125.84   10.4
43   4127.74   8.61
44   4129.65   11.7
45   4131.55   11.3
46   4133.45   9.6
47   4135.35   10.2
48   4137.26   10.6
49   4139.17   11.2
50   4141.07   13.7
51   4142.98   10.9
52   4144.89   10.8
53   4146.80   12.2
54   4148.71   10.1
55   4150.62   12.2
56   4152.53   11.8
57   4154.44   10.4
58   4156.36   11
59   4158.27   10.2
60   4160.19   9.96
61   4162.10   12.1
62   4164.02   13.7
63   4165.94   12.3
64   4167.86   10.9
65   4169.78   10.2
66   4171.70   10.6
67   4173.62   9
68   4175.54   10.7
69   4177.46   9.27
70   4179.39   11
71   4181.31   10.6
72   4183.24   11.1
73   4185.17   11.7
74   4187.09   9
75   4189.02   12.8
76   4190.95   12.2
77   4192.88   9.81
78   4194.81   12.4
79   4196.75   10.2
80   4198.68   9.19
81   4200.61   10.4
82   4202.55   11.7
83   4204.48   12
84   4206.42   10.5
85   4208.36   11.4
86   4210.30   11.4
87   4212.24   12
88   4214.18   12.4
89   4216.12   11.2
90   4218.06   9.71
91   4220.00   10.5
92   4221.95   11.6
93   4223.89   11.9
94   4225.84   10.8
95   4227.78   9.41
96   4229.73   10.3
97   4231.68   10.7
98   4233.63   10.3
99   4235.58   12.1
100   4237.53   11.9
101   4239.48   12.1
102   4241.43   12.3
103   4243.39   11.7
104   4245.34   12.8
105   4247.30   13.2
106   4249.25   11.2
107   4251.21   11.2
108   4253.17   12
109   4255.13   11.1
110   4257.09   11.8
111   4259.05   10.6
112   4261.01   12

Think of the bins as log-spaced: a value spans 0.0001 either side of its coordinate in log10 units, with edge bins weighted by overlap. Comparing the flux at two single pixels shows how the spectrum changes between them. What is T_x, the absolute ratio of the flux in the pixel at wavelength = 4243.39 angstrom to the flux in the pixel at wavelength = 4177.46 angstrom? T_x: 1.26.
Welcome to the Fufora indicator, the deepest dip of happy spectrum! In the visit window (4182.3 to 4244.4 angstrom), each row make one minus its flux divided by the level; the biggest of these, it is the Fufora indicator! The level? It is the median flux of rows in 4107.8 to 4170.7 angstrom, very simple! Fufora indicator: 0.17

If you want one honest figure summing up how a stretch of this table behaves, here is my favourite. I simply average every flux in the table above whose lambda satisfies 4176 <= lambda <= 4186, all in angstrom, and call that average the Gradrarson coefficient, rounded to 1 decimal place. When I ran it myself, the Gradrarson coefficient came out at 10.7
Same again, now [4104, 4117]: 10.2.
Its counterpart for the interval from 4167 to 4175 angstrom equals 10.2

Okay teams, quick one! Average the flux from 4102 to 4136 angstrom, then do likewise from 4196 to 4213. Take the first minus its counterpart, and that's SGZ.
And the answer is -0.50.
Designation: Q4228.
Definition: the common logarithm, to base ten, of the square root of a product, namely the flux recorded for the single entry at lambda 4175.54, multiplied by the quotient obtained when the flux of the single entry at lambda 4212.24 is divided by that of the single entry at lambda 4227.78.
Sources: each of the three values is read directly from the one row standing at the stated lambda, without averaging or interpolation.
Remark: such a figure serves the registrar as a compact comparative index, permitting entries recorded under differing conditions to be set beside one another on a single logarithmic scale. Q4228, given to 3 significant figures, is 0.567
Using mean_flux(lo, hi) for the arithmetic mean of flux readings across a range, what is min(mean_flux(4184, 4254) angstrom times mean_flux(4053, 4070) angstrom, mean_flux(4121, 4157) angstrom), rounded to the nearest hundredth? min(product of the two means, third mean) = 11.11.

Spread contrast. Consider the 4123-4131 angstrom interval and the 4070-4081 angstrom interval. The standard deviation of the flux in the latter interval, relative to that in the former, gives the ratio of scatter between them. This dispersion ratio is 0.8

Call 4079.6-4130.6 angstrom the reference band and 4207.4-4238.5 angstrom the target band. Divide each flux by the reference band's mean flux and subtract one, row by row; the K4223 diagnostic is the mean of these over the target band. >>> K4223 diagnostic 0.030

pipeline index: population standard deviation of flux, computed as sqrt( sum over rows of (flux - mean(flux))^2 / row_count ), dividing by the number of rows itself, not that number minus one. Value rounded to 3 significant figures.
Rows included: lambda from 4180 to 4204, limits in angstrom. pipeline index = 1.20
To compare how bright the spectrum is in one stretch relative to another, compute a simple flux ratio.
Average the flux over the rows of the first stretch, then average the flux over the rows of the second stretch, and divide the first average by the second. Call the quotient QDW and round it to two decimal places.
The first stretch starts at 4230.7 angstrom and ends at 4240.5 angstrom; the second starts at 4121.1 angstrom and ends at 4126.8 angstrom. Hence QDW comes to 0.99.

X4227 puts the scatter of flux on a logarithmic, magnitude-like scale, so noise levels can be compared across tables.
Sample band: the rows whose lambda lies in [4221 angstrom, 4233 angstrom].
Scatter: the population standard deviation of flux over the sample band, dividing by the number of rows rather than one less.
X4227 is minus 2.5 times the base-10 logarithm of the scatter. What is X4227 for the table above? 0.21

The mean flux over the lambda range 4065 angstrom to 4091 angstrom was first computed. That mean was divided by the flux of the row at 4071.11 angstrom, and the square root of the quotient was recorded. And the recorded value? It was 0.98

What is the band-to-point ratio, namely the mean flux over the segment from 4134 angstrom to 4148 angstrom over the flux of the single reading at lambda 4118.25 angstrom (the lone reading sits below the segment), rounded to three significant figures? 1.07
